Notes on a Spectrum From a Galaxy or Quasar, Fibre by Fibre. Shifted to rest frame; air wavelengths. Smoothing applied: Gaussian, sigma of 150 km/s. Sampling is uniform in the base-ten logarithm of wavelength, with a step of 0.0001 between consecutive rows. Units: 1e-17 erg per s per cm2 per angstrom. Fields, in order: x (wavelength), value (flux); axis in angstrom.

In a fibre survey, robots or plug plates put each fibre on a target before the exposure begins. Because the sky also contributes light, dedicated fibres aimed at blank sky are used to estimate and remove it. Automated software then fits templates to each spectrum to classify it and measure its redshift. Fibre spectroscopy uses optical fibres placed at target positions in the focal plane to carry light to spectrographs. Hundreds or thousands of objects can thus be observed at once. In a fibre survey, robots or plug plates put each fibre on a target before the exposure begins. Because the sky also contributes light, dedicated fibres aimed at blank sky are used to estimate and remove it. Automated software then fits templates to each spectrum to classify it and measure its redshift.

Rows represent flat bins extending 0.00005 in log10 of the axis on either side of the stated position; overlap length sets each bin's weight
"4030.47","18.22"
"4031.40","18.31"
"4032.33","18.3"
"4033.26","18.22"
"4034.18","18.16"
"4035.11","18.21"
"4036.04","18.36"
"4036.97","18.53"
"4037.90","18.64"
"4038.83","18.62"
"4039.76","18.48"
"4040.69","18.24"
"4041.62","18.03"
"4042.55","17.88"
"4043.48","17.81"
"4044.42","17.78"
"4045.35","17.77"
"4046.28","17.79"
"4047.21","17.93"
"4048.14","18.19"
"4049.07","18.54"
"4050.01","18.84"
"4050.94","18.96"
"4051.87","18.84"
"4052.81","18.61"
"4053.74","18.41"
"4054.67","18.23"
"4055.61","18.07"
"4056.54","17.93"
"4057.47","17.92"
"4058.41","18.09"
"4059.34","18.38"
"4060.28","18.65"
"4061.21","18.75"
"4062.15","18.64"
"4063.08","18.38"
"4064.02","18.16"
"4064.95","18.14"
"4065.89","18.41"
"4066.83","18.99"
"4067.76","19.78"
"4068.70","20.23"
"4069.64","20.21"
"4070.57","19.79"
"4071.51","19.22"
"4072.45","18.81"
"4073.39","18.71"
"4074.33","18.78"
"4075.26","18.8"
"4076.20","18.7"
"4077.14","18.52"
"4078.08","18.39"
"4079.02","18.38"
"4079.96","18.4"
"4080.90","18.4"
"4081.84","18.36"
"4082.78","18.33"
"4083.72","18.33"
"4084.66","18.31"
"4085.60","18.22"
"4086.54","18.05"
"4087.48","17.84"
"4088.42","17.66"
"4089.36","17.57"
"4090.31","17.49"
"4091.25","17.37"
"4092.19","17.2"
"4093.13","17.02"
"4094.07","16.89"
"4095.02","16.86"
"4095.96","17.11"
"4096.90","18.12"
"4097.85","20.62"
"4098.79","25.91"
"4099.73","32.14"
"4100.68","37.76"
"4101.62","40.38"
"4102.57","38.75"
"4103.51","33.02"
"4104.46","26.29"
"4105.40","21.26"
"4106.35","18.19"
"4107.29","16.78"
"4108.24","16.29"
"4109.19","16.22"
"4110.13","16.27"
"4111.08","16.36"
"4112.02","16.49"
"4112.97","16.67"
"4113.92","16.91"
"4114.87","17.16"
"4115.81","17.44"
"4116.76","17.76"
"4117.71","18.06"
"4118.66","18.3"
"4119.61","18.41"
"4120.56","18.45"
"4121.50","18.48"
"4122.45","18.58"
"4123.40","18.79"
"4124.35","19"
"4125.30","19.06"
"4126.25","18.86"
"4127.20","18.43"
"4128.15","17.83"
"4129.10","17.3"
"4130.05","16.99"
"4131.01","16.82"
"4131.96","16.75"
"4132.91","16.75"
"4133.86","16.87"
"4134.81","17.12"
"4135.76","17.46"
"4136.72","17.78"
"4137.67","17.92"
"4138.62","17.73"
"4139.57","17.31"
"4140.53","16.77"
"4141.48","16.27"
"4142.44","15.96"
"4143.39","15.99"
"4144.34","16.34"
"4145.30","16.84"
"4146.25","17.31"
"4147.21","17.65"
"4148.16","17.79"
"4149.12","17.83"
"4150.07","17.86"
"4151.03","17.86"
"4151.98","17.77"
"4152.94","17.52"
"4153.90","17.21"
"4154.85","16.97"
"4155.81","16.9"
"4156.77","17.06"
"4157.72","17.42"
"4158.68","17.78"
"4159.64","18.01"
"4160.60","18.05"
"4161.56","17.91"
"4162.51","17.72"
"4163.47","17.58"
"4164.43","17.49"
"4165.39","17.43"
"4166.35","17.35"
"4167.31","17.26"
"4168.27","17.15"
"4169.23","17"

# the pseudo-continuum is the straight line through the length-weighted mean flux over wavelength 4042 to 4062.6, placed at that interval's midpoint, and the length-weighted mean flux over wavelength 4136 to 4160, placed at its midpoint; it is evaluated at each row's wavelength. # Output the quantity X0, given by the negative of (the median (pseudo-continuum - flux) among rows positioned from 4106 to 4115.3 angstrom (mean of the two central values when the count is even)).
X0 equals -1.1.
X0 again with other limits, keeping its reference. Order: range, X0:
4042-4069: 0.2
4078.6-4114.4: 0.2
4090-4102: -0.4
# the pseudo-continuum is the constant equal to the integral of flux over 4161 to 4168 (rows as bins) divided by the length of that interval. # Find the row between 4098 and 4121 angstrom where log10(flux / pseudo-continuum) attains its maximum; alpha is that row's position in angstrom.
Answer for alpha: 4101.62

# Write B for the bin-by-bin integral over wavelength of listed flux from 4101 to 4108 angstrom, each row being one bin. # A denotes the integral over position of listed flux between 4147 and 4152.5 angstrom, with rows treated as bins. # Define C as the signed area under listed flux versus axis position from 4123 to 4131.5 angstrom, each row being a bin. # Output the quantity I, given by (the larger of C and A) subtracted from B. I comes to 40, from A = 98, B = 193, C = 154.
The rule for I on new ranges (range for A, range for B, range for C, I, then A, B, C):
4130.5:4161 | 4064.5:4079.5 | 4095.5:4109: -241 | 526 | 285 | 347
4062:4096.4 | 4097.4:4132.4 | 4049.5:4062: 96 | 631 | 727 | 230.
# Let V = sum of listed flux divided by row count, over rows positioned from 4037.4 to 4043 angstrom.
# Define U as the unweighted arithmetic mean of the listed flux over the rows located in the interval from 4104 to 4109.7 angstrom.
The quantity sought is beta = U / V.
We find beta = 1.047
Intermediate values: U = 19.2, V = 18.3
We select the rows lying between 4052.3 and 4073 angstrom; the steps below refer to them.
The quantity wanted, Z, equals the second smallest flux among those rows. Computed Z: 17.93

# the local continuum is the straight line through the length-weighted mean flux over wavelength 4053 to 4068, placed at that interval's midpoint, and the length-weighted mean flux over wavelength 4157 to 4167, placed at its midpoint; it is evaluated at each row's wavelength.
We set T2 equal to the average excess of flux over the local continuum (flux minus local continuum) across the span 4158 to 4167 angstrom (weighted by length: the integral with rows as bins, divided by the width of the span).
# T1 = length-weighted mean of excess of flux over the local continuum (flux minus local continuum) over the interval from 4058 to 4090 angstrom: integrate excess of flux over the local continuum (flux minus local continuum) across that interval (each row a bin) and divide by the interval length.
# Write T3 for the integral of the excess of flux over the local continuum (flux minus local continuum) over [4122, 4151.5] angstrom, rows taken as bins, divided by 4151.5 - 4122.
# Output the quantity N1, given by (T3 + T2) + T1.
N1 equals -0.1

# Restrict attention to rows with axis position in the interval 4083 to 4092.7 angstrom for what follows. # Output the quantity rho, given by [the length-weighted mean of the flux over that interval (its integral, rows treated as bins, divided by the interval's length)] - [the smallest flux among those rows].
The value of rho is 0.6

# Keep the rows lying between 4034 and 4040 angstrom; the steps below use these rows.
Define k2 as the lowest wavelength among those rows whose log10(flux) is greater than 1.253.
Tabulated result 4034.18 angstrom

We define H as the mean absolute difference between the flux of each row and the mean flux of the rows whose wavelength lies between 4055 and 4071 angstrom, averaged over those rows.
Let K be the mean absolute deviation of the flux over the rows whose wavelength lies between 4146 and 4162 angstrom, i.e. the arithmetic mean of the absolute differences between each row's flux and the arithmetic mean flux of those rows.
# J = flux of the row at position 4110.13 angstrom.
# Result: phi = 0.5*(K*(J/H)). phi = 4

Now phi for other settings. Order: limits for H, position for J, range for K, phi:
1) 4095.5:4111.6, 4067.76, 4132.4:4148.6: 1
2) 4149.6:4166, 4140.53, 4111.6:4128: 20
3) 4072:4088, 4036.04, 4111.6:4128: 31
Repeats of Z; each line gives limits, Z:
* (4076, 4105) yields 16.89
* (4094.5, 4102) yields 17.11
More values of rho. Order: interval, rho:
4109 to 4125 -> 1.4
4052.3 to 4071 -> 0.8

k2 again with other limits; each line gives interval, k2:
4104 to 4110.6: 4104.46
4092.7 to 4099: 4096.90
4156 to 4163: 4159.64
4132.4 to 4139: 4137.67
